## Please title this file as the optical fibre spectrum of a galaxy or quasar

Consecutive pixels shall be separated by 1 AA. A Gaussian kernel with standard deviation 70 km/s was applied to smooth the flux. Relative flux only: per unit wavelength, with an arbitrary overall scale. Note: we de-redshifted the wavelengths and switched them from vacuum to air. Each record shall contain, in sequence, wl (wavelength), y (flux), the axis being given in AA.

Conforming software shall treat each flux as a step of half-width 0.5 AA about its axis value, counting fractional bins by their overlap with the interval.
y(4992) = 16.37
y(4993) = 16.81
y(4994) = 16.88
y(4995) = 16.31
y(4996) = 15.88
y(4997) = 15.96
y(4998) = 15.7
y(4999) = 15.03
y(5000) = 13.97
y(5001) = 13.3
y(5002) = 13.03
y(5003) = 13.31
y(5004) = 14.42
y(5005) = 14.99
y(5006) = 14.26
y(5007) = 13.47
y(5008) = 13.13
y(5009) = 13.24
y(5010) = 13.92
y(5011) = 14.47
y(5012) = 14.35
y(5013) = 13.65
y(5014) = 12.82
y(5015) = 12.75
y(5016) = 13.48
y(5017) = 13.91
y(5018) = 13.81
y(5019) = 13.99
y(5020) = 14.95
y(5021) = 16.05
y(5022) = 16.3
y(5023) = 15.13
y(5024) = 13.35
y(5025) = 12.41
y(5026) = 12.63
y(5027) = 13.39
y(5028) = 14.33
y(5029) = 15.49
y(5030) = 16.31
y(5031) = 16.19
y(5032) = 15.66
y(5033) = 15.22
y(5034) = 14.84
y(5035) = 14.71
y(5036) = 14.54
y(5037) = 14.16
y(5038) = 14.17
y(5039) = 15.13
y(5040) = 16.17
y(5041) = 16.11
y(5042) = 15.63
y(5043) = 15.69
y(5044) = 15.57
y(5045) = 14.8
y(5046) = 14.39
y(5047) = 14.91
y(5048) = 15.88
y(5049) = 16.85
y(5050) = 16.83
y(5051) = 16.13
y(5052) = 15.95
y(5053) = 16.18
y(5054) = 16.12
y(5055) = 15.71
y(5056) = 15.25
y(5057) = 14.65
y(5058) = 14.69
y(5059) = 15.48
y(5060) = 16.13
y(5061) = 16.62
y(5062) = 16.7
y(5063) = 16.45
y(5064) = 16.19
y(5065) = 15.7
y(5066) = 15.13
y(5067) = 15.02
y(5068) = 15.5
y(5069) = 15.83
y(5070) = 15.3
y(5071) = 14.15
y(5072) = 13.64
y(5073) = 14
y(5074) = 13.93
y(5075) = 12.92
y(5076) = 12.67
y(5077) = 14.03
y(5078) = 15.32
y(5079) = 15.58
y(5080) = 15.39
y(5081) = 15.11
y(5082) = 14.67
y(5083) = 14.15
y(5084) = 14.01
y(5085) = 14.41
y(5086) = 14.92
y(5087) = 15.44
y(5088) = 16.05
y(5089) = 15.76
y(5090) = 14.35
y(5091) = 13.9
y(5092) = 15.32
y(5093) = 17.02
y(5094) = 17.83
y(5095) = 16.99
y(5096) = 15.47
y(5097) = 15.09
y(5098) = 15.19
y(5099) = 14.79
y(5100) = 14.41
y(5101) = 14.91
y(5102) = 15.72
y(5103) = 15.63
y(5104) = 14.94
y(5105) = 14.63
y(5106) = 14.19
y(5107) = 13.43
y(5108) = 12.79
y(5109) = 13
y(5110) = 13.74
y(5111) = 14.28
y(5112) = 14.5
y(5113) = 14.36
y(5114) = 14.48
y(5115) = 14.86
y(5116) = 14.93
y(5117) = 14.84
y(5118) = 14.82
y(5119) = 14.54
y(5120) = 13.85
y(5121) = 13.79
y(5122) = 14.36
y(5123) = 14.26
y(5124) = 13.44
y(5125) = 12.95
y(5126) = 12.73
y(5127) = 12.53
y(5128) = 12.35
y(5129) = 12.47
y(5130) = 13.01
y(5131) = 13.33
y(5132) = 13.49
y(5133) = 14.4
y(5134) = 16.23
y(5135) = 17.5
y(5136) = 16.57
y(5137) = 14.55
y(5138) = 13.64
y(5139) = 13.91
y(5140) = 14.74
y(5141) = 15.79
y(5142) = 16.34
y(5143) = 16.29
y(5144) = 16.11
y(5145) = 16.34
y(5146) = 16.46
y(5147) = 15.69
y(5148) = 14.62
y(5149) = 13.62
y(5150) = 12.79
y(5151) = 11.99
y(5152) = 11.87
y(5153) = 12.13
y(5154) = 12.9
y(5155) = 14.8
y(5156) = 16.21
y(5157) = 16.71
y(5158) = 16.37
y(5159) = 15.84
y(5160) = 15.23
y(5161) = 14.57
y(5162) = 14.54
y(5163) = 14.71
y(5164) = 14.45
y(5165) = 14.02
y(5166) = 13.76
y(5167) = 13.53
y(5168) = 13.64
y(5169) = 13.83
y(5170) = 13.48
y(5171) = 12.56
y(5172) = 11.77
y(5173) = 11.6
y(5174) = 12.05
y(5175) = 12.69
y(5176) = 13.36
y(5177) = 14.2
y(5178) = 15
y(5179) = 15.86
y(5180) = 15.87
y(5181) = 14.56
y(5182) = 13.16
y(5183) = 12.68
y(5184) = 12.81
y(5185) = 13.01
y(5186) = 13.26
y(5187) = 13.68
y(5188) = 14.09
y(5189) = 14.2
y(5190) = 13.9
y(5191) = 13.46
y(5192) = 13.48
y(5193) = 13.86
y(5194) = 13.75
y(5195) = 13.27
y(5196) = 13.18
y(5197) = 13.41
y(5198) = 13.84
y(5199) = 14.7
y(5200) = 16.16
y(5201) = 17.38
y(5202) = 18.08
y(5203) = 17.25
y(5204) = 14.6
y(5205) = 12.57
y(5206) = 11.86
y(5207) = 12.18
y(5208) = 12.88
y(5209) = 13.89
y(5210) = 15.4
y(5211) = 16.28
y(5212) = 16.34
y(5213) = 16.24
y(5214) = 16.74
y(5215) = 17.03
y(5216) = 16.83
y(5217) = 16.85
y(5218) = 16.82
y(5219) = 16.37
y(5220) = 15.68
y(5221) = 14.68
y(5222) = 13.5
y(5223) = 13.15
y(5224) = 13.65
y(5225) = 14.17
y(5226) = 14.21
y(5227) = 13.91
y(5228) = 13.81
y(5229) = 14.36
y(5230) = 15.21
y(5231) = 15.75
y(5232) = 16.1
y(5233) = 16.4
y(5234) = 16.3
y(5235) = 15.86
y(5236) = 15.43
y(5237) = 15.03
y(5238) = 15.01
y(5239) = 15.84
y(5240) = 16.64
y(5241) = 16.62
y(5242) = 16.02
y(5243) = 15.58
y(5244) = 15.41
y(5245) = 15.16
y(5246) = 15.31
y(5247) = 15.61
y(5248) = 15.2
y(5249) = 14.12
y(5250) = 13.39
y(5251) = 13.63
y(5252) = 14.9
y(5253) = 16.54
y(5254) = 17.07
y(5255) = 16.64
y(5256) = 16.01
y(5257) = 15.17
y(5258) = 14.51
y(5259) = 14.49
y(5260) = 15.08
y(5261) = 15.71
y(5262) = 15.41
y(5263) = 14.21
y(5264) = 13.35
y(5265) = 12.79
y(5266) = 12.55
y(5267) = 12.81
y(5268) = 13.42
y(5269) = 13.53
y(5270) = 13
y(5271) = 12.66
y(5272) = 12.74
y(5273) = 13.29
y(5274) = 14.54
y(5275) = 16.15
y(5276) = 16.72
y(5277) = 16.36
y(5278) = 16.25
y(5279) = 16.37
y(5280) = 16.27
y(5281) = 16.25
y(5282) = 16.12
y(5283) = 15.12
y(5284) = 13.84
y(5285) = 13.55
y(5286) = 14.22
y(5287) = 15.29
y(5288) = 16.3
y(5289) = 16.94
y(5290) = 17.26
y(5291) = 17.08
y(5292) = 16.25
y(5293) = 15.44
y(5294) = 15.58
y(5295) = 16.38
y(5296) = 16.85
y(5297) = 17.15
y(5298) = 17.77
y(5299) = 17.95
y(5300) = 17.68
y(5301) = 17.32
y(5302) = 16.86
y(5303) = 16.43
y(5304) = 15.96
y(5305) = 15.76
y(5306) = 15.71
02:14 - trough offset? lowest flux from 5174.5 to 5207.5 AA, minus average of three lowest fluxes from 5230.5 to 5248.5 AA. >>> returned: -3.2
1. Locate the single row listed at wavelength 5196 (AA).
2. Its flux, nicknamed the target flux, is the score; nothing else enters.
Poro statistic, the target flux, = 13.18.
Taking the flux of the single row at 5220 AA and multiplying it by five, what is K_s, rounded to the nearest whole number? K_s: 78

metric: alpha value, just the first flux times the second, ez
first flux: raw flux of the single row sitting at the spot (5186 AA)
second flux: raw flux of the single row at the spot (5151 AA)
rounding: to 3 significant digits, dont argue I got 159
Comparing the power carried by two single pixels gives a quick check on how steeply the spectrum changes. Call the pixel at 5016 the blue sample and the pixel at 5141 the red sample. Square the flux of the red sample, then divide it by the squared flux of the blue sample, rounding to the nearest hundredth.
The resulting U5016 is 1.37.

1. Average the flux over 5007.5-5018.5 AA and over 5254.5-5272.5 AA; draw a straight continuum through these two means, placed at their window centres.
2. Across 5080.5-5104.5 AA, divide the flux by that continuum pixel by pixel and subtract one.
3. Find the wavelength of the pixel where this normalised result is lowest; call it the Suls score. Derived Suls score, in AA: 5091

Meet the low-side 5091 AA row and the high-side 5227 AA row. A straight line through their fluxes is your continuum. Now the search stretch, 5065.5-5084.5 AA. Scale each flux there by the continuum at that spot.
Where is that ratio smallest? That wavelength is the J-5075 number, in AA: 5076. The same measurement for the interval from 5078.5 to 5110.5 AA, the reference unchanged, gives 5108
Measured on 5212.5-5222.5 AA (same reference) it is 5222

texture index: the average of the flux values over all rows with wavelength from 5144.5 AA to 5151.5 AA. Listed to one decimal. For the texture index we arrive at 14.5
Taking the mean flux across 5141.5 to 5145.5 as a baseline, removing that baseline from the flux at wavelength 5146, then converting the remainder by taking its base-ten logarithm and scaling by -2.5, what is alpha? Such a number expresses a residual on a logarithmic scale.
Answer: 1.8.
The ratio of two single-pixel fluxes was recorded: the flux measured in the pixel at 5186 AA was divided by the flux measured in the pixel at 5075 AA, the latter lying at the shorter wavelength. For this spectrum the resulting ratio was 1.03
